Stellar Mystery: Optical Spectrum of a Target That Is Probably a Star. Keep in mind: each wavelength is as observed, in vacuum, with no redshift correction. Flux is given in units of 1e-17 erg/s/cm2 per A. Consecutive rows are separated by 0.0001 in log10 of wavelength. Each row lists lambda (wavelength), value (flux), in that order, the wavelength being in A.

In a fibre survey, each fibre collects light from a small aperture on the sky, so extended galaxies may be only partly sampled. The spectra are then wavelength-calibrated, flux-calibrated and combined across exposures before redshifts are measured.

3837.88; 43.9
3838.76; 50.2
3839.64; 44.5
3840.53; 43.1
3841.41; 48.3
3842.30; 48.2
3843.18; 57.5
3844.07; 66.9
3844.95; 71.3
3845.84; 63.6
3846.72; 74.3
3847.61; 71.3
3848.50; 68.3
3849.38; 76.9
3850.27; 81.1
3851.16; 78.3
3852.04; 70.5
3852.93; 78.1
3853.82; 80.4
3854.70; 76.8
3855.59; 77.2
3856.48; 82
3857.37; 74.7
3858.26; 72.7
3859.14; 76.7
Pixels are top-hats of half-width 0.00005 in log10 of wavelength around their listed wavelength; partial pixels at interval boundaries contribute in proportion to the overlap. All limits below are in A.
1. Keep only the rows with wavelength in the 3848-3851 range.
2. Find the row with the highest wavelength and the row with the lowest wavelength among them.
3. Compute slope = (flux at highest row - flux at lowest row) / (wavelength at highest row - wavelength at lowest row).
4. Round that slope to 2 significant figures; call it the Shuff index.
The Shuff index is 7.2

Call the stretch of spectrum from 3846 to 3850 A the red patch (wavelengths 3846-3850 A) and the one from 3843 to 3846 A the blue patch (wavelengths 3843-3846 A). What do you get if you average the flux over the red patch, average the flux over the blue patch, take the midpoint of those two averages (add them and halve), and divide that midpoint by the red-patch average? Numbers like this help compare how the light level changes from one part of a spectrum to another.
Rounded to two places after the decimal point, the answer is 0.95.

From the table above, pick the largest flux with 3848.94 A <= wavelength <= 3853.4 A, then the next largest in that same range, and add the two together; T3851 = 159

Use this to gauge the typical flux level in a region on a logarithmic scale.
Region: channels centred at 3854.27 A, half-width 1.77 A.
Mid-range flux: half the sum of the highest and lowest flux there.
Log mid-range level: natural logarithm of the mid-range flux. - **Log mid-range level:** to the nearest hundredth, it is 4.36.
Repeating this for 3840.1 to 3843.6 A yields 3.92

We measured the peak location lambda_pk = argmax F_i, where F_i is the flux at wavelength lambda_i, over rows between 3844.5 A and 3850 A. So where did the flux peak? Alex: 3849.38 A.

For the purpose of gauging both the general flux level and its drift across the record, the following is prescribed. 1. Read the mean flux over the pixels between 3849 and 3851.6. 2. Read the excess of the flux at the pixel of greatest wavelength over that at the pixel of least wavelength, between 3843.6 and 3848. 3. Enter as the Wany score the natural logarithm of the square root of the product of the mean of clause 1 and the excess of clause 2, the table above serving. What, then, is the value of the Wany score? 2.9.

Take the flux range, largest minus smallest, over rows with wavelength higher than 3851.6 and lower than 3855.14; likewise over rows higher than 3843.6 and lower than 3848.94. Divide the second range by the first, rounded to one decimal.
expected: 1.1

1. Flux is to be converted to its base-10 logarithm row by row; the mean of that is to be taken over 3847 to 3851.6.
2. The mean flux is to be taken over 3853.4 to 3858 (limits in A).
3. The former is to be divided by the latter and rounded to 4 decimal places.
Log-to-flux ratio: 0.0240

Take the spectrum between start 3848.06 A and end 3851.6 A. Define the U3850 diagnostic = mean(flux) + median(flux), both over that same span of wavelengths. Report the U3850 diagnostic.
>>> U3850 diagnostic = 154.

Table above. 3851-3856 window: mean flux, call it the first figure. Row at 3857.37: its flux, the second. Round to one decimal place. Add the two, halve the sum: 75.8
